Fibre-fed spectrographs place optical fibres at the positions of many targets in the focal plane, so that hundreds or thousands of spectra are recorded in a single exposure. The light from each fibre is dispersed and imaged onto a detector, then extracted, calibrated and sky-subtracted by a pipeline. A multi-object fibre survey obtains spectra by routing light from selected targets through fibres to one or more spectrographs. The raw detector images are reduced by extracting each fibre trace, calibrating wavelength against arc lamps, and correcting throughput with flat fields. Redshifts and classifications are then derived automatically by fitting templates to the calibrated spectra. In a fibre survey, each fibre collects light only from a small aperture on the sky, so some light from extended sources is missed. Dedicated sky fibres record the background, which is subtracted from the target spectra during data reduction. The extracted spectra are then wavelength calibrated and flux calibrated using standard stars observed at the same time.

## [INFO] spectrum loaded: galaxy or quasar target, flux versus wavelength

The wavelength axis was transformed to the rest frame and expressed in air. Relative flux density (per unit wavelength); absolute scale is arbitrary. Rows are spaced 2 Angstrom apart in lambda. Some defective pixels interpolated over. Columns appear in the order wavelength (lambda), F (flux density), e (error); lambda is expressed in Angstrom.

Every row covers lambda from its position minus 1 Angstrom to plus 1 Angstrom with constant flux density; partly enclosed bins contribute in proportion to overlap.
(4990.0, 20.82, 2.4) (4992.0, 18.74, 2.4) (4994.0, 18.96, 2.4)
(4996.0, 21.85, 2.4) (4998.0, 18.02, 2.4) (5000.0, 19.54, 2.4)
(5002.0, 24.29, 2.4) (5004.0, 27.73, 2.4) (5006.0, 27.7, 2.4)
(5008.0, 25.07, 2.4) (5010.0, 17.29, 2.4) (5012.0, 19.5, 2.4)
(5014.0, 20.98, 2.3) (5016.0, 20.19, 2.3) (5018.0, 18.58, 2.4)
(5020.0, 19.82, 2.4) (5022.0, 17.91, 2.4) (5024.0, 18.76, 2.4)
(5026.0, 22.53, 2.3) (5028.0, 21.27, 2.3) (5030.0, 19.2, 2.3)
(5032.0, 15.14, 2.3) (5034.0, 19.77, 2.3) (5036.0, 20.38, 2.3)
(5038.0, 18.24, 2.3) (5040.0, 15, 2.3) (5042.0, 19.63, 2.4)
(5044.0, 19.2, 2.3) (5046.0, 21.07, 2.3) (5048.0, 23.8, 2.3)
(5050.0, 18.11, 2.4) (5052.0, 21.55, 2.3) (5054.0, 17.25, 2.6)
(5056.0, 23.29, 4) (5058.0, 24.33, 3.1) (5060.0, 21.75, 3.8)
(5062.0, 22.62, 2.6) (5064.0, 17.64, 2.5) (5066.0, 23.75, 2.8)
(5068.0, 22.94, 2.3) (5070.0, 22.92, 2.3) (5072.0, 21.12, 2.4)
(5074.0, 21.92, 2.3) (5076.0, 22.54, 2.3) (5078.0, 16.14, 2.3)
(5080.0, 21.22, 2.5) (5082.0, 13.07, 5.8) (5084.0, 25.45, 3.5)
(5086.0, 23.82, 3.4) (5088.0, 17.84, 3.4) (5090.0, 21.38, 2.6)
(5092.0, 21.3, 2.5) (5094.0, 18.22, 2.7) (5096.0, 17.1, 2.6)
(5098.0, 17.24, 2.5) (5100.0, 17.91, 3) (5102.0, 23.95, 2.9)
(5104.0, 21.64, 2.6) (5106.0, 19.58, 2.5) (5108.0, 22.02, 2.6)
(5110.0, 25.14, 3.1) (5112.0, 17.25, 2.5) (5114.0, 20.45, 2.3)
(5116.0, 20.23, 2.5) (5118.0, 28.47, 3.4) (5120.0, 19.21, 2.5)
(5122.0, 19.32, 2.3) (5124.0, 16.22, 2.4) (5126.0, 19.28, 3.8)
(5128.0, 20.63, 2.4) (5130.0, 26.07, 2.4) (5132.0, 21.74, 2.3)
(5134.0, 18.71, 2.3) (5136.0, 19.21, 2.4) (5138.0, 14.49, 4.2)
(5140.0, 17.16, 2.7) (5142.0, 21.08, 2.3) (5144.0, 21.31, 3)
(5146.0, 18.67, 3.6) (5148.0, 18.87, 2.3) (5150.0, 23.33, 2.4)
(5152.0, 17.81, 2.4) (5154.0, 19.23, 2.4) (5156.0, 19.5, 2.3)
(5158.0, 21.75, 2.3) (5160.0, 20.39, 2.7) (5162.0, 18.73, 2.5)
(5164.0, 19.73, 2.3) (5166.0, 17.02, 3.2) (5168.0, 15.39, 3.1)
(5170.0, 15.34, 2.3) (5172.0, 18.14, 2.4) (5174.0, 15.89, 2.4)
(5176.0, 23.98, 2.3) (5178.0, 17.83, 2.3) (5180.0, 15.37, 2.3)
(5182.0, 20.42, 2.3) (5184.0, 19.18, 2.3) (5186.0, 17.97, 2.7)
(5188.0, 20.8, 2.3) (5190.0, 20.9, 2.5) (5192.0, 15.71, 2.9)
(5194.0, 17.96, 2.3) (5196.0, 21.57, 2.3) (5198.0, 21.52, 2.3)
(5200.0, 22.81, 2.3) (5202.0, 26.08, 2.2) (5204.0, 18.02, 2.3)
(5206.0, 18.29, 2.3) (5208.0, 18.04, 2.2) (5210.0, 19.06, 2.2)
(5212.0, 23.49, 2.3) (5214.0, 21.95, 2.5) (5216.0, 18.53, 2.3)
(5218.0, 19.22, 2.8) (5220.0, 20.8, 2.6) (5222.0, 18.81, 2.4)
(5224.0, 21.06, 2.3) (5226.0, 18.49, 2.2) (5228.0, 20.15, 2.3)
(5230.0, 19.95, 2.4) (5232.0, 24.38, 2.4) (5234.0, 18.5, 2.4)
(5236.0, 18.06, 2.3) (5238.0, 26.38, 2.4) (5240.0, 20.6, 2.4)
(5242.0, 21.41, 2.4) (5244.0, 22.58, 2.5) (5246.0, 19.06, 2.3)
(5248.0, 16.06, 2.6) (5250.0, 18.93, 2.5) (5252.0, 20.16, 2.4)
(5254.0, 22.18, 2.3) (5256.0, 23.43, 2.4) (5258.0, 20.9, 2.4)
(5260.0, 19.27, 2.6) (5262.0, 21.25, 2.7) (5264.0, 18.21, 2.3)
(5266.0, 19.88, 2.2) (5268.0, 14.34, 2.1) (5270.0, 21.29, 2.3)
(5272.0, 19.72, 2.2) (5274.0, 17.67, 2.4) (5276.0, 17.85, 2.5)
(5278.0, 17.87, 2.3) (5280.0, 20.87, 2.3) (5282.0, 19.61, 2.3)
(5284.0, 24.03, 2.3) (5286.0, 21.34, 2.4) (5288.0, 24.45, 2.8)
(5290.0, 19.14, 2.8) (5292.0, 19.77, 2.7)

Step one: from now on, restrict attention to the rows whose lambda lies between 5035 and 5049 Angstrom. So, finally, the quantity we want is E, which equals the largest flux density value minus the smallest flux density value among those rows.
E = 8.8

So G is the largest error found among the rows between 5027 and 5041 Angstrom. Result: 2.3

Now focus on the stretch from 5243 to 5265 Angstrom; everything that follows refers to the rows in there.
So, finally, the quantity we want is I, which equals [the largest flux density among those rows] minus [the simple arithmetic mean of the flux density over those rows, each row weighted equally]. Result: 3.2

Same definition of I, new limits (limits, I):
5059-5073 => 1.9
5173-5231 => 6.3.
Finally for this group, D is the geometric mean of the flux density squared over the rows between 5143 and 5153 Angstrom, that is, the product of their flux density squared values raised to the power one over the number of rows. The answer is 396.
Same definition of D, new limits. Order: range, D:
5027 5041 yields 334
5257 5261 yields 403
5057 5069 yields 486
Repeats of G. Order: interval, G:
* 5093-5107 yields 3.0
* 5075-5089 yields 5.8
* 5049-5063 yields 4.0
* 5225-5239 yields 2.4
